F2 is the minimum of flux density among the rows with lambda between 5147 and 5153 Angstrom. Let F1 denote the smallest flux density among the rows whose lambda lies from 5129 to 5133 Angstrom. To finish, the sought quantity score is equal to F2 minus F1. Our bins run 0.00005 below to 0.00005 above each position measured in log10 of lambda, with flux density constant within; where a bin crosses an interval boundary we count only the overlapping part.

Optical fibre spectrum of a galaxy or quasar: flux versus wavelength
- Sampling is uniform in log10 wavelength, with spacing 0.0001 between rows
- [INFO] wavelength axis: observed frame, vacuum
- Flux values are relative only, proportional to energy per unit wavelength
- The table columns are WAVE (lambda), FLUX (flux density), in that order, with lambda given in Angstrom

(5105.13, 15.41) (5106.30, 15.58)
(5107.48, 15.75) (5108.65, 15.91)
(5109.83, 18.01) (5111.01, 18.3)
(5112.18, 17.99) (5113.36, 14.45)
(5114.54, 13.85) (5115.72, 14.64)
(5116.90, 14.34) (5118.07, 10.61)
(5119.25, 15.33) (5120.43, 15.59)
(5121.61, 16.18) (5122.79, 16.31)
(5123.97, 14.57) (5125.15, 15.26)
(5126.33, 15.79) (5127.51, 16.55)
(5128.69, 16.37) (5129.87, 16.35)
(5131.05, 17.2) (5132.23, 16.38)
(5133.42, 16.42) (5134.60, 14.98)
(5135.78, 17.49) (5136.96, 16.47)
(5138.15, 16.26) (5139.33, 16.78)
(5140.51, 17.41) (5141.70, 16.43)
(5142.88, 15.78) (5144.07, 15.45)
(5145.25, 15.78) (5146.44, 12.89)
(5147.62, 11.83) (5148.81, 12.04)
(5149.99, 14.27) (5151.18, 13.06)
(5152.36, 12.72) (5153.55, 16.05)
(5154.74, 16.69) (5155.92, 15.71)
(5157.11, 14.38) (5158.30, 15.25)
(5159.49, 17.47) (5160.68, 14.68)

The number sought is -4.5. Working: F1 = 16.35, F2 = 11.83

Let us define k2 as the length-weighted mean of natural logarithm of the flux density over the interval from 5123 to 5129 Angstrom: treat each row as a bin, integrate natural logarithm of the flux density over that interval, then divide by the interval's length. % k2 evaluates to 2.75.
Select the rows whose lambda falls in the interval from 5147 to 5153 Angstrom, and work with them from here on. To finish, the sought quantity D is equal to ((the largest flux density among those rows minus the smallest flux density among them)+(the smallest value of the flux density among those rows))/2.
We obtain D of 7.1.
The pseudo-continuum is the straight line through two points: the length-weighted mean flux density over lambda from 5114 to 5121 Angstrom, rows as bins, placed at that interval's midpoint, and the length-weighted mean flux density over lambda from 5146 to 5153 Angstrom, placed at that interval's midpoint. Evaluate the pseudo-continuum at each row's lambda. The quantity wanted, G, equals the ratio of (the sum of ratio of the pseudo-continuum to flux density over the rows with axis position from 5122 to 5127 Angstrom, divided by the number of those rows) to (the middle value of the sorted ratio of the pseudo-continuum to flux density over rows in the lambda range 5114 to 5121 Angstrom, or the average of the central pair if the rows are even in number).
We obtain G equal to 0.92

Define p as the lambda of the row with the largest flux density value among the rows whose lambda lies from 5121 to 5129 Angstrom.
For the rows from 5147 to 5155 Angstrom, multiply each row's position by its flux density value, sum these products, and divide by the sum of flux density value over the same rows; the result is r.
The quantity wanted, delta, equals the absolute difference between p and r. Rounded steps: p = 5127.51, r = 5151.4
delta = 23.9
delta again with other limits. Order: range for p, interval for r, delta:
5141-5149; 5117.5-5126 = 19.9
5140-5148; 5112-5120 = 25.0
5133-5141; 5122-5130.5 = 9.4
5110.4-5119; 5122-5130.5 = 15.4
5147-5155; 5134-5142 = 16.5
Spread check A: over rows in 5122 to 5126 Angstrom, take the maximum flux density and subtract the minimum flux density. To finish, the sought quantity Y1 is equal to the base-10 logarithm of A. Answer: 0.2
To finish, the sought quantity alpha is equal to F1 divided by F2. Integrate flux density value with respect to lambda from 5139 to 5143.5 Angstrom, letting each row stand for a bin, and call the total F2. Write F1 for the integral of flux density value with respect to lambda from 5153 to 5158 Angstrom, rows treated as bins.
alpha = 1.1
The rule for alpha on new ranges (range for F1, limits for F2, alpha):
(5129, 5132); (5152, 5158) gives 0.5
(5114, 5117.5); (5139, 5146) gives 0.4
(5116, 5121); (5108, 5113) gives 0.8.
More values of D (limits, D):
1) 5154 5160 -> 8.7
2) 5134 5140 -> 8.7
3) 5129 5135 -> 8.6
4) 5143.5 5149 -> 7.9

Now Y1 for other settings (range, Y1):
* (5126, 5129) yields -0.1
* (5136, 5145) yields 0.3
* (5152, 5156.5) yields 0.6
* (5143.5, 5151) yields 0.6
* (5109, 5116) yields 0.6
